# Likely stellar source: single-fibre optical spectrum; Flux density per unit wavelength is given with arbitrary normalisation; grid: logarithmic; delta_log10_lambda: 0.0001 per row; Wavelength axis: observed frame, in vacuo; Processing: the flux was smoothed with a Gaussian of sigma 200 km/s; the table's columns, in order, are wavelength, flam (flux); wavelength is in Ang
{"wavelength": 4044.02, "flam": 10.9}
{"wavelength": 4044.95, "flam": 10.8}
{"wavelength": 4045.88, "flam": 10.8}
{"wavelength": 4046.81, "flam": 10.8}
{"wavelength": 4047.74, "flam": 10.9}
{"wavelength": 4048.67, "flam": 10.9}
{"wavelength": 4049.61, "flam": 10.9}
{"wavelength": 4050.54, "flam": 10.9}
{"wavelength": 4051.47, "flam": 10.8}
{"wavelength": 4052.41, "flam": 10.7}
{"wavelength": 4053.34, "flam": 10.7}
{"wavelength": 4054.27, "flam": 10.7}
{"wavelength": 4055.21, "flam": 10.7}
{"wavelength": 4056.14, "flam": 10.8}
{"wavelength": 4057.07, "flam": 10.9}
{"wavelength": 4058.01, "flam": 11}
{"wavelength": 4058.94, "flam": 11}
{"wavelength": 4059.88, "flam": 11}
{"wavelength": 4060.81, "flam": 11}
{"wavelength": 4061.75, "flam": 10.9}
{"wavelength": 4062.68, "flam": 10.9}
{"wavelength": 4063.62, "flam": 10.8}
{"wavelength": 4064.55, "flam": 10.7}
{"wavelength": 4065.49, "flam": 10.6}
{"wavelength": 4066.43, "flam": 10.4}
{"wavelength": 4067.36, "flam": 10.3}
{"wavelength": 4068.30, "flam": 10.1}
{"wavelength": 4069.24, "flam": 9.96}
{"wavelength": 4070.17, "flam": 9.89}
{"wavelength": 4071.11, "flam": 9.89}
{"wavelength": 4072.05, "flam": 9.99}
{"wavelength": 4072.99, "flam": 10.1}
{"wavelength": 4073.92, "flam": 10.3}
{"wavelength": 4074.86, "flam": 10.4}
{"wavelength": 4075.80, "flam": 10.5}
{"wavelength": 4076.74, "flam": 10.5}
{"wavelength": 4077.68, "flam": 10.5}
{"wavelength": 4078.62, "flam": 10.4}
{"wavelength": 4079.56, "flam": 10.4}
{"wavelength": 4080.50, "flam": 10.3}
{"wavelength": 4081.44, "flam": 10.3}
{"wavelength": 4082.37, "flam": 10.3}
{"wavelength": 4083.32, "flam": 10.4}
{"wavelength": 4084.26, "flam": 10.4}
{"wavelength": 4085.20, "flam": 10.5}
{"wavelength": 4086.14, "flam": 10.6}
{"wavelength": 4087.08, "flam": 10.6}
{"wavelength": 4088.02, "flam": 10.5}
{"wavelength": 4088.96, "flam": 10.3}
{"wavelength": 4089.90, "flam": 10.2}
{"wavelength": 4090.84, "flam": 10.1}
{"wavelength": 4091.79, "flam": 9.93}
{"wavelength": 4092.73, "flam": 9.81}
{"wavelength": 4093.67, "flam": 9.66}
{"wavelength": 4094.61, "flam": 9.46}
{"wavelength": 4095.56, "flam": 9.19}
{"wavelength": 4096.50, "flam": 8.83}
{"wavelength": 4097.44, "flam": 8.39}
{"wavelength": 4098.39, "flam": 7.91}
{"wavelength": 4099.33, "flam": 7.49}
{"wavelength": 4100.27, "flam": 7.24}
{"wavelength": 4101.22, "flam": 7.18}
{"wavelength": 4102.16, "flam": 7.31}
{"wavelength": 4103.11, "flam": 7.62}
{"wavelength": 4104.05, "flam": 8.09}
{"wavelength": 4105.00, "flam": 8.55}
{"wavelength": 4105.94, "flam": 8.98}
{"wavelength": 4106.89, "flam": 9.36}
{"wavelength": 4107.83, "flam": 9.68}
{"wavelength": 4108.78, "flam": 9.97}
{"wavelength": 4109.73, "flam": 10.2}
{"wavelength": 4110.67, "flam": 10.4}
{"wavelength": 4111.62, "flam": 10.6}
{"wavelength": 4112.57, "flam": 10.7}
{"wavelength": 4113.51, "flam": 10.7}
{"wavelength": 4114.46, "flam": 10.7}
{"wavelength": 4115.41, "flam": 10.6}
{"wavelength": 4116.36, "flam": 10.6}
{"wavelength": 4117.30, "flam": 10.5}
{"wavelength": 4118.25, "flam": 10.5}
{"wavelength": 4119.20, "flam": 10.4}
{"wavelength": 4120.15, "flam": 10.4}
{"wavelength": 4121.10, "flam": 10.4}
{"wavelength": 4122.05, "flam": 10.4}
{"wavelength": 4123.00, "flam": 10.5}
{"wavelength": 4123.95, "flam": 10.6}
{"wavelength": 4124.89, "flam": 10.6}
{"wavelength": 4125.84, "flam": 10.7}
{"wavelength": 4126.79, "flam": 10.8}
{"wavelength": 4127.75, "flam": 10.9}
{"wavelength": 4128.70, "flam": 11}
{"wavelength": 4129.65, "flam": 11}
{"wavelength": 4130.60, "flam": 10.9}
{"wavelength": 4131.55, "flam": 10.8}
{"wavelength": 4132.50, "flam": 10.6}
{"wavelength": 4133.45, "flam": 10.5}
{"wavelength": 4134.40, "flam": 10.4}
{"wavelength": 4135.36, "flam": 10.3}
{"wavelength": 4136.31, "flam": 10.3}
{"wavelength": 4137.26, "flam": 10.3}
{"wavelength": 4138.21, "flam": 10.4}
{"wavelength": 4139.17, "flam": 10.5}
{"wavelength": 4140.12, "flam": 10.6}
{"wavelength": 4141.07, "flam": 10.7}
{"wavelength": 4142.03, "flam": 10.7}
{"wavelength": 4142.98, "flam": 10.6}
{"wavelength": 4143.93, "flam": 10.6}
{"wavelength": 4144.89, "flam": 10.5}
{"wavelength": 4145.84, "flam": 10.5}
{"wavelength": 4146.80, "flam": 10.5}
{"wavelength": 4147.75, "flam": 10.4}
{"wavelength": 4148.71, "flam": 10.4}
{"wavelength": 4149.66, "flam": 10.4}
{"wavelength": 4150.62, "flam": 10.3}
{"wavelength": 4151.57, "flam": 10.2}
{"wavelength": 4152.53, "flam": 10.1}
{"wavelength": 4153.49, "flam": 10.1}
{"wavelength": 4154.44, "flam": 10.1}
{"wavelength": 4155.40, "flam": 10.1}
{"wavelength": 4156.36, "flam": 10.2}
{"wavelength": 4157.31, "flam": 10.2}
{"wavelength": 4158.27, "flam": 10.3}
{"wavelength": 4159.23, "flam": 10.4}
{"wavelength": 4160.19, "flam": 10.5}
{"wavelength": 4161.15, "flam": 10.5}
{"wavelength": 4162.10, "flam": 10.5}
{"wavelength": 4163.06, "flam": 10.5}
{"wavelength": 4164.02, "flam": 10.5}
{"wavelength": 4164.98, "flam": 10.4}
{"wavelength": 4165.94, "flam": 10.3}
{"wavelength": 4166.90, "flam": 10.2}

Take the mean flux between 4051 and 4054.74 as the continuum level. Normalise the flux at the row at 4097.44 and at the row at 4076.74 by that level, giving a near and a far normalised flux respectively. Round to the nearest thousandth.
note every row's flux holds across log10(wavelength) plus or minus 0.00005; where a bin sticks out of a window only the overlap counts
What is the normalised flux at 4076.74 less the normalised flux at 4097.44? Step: 0.197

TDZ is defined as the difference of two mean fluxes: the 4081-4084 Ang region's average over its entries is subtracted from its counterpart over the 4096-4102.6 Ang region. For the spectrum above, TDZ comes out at -2.6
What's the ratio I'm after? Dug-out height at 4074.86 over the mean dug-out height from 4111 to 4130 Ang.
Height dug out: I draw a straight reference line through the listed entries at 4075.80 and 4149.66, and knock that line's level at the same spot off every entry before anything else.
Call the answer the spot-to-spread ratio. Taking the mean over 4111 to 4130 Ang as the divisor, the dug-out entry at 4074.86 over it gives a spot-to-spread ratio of -0.5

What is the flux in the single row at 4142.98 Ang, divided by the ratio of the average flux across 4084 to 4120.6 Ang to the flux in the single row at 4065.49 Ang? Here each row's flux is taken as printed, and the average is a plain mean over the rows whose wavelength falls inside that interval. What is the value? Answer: 11.7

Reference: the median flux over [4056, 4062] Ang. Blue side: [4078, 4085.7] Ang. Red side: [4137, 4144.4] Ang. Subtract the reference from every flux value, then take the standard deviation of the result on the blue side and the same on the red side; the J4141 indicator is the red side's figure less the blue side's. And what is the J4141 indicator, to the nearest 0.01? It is 0.07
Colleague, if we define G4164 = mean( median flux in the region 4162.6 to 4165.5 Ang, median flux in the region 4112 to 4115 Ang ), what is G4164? 10.6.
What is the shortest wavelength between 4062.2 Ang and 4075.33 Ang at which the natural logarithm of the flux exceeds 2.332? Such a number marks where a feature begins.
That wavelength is 4062.68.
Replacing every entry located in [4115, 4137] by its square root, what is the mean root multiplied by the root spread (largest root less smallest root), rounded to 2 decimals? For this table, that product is 0.35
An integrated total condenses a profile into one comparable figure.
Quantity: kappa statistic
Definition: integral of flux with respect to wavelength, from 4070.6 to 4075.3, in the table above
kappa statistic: 48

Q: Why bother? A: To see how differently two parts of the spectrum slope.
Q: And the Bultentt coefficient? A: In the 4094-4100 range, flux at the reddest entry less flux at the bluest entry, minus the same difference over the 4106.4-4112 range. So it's -3.2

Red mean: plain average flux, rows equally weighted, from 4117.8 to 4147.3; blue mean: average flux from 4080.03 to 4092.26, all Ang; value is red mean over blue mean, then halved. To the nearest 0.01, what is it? 0.51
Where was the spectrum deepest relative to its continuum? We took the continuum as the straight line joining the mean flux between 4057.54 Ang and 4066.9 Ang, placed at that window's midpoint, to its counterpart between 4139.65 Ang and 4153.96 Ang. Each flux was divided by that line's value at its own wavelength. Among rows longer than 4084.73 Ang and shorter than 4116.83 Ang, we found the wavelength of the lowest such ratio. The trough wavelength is 4101.22 Ang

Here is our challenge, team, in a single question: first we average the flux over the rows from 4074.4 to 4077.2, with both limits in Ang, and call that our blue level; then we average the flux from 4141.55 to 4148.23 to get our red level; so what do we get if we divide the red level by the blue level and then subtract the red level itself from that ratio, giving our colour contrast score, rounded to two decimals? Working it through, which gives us -9.54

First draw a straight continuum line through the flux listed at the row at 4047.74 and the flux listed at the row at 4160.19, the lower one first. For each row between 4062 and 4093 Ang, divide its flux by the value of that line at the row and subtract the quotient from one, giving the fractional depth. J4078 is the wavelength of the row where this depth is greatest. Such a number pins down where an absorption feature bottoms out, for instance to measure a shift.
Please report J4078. 4092.73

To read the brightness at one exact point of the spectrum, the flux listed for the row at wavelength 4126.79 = 10.8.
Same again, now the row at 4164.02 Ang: 10.5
